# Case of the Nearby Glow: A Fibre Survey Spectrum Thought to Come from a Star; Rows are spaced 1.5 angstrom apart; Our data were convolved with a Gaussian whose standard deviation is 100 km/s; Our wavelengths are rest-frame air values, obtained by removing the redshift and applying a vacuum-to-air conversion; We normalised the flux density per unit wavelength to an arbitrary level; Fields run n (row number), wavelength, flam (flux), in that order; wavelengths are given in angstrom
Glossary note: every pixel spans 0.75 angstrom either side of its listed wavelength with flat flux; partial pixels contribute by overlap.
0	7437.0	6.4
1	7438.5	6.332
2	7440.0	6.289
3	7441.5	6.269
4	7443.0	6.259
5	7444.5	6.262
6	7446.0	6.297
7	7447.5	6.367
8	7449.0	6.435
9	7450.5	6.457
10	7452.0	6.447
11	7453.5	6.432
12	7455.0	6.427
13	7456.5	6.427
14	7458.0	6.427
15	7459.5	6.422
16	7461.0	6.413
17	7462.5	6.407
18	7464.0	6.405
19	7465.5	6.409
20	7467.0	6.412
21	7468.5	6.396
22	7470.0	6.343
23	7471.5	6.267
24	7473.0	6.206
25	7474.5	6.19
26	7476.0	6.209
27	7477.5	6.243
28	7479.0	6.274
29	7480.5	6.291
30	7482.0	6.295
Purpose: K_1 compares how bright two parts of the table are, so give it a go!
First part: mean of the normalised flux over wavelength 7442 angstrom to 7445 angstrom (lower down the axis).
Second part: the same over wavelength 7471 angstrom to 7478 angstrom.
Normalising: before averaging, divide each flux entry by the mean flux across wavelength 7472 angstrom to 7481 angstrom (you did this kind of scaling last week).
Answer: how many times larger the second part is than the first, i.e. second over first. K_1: 0.99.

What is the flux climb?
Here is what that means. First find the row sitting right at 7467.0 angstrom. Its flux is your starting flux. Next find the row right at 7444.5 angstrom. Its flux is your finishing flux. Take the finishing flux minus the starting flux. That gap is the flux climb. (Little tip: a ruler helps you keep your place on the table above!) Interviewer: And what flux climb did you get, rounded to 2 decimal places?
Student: -0.15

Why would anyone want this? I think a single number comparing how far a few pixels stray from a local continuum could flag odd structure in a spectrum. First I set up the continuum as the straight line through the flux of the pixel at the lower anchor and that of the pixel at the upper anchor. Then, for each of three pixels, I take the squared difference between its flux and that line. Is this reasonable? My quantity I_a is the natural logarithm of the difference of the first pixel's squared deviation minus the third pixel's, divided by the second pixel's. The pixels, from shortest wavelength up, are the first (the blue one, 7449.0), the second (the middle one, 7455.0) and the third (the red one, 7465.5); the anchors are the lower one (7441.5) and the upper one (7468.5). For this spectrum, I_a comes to 0.60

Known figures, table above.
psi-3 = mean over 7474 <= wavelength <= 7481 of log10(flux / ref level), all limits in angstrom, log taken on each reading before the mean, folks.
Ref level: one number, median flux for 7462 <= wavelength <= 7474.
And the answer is -0.0109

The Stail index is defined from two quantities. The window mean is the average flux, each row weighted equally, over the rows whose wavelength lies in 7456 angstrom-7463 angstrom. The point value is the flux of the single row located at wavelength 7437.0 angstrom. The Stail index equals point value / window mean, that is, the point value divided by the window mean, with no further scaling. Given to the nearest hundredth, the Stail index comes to 1.00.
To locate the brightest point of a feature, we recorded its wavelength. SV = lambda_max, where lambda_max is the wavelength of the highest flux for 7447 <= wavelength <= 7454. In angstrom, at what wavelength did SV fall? 7450.5 angstrom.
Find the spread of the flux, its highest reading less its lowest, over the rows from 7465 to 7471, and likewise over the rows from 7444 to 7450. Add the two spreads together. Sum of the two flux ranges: 0.24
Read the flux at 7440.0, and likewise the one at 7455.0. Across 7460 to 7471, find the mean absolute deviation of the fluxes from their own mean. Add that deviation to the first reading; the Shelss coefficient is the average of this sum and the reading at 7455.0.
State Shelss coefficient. 6.37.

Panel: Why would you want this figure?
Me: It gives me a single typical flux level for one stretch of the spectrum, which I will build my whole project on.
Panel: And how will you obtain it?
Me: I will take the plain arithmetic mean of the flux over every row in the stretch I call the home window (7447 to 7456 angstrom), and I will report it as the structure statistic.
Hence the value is 6.43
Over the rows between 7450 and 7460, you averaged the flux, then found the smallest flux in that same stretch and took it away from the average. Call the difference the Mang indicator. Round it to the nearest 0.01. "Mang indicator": 0.01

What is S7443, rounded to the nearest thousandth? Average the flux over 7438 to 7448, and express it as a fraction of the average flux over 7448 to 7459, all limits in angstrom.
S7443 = 0.978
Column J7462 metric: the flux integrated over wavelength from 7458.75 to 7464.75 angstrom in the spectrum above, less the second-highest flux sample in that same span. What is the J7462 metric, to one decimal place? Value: 32.1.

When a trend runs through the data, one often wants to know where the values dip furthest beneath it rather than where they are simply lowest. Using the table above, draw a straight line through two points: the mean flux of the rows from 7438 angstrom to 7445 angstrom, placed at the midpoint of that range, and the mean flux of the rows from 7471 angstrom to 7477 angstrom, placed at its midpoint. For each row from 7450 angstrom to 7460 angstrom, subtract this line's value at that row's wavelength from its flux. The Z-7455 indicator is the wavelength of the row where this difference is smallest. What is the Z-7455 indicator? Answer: 7455.0 angstrom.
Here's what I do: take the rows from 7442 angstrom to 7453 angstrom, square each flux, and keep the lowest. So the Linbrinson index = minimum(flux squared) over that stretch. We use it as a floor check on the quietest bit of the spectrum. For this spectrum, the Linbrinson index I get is 39.2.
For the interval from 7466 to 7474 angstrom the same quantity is 38.5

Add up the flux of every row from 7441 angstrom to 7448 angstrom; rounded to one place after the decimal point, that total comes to 31.5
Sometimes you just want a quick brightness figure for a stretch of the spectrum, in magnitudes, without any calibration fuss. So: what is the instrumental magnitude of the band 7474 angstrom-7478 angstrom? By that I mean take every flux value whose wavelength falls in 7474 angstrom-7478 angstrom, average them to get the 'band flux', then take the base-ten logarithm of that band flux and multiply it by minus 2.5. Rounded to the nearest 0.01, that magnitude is -1.98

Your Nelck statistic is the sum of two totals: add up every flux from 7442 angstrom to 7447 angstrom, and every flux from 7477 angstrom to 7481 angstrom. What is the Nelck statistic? 37.6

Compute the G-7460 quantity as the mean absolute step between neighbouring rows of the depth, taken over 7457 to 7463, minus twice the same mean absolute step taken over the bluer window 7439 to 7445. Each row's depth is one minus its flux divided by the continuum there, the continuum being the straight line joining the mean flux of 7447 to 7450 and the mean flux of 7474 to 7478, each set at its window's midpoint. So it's -0.0018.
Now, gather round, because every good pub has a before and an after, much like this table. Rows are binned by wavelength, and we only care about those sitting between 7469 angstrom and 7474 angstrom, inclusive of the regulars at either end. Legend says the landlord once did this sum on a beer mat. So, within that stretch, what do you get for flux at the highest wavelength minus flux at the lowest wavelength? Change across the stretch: -0.137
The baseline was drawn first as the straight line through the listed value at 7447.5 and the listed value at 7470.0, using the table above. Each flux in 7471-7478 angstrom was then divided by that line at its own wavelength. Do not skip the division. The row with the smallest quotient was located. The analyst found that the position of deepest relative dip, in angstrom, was 7474.5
